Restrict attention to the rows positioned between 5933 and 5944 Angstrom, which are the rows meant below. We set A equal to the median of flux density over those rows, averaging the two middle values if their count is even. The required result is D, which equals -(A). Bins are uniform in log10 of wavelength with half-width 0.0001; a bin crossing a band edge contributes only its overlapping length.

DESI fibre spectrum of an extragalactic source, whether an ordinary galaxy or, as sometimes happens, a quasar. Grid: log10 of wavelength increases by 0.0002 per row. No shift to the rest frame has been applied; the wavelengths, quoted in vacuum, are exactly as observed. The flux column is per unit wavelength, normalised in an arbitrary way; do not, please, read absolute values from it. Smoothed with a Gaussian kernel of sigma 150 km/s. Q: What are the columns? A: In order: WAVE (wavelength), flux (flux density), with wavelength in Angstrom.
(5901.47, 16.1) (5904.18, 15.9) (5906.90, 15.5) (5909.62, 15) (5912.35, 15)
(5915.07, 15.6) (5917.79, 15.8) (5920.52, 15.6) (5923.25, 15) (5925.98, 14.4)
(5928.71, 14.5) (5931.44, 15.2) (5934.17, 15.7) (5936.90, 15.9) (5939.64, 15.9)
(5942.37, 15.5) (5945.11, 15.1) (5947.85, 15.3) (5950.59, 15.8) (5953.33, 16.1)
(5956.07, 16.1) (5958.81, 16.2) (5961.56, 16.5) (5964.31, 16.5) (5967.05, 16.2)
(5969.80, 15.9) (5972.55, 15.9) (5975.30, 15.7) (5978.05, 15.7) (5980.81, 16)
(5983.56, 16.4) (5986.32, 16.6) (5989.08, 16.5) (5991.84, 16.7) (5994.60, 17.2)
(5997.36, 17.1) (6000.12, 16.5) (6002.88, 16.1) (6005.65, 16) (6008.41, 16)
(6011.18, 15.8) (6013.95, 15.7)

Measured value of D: -15.8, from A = 15.8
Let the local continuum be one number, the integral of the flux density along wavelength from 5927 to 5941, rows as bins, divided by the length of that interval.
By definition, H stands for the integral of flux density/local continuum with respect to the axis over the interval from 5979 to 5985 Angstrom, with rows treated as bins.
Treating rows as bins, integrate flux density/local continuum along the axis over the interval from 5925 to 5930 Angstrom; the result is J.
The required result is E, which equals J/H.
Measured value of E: 0.75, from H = 6.29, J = 4.7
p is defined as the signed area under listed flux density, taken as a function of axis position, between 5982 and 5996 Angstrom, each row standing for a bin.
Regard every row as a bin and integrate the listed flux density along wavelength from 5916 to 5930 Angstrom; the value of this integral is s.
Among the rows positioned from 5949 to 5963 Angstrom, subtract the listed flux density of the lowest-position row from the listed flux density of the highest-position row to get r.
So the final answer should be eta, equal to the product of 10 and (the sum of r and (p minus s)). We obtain 230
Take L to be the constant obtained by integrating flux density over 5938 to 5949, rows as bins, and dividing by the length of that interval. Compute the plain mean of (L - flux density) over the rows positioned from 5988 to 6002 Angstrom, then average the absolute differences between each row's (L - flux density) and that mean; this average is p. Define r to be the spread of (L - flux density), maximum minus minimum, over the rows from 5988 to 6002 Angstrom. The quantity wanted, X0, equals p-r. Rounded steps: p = 0.28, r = 0.7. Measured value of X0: -0.4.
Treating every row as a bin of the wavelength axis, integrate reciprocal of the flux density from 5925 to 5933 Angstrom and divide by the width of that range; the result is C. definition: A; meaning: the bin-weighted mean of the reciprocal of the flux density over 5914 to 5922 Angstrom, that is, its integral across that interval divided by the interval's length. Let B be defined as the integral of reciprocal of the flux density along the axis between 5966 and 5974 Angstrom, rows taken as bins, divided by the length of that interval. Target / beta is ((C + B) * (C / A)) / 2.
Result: 0.0694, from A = 0.0638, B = 0.0625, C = 0.0679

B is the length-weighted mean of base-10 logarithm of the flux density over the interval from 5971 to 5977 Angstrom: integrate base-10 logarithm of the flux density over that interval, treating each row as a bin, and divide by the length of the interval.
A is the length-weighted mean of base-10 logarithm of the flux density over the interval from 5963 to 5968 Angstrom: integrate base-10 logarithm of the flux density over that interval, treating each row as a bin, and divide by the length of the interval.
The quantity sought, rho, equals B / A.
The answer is 0.99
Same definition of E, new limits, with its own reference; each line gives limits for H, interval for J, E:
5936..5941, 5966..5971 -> 1.01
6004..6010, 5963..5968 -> 0.85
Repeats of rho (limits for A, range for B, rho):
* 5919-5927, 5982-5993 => 1.04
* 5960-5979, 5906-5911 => 0.98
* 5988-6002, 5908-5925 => 0.97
